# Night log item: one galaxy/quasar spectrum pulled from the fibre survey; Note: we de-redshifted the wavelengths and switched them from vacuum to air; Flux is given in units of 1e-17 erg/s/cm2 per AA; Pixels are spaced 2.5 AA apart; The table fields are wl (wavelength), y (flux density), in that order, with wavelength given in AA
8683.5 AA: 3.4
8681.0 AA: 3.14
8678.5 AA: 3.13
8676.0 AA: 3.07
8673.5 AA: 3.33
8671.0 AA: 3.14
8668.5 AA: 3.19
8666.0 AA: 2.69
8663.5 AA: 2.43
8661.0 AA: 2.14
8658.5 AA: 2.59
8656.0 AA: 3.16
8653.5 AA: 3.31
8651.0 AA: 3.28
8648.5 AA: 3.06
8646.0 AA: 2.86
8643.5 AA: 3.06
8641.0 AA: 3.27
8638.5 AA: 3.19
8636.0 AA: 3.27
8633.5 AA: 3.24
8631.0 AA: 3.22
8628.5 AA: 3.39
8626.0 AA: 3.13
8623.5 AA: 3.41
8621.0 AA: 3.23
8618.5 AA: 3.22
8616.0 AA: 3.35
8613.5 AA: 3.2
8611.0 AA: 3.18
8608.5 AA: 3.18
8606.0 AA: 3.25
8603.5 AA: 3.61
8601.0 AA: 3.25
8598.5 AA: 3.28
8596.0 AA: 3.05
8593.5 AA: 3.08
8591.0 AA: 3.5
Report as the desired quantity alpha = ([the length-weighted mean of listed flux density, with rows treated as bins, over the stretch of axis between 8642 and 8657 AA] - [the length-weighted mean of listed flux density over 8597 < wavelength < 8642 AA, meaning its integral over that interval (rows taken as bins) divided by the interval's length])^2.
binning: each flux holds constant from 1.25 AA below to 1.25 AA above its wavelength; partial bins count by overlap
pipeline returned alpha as 0.02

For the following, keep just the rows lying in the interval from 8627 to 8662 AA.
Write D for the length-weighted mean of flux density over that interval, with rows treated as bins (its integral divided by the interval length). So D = 3.08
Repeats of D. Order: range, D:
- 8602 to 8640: 3.27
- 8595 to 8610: 3.27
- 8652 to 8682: 2.94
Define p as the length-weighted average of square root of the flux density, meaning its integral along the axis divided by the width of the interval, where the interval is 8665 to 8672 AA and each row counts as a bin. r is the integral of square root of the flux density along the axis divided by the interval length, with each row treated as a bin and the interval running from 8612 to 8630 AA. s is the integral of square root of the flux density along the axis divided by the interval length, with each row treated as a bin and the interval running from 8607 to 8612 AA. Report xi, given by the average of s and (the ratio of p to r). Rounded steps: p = 1.73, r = 1.81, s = 1.78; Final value 1.37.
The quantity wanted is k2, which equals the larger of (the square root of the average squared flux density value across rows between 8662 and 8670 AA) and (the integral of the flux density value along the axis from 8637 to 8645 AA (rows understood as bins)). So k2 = 25.3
